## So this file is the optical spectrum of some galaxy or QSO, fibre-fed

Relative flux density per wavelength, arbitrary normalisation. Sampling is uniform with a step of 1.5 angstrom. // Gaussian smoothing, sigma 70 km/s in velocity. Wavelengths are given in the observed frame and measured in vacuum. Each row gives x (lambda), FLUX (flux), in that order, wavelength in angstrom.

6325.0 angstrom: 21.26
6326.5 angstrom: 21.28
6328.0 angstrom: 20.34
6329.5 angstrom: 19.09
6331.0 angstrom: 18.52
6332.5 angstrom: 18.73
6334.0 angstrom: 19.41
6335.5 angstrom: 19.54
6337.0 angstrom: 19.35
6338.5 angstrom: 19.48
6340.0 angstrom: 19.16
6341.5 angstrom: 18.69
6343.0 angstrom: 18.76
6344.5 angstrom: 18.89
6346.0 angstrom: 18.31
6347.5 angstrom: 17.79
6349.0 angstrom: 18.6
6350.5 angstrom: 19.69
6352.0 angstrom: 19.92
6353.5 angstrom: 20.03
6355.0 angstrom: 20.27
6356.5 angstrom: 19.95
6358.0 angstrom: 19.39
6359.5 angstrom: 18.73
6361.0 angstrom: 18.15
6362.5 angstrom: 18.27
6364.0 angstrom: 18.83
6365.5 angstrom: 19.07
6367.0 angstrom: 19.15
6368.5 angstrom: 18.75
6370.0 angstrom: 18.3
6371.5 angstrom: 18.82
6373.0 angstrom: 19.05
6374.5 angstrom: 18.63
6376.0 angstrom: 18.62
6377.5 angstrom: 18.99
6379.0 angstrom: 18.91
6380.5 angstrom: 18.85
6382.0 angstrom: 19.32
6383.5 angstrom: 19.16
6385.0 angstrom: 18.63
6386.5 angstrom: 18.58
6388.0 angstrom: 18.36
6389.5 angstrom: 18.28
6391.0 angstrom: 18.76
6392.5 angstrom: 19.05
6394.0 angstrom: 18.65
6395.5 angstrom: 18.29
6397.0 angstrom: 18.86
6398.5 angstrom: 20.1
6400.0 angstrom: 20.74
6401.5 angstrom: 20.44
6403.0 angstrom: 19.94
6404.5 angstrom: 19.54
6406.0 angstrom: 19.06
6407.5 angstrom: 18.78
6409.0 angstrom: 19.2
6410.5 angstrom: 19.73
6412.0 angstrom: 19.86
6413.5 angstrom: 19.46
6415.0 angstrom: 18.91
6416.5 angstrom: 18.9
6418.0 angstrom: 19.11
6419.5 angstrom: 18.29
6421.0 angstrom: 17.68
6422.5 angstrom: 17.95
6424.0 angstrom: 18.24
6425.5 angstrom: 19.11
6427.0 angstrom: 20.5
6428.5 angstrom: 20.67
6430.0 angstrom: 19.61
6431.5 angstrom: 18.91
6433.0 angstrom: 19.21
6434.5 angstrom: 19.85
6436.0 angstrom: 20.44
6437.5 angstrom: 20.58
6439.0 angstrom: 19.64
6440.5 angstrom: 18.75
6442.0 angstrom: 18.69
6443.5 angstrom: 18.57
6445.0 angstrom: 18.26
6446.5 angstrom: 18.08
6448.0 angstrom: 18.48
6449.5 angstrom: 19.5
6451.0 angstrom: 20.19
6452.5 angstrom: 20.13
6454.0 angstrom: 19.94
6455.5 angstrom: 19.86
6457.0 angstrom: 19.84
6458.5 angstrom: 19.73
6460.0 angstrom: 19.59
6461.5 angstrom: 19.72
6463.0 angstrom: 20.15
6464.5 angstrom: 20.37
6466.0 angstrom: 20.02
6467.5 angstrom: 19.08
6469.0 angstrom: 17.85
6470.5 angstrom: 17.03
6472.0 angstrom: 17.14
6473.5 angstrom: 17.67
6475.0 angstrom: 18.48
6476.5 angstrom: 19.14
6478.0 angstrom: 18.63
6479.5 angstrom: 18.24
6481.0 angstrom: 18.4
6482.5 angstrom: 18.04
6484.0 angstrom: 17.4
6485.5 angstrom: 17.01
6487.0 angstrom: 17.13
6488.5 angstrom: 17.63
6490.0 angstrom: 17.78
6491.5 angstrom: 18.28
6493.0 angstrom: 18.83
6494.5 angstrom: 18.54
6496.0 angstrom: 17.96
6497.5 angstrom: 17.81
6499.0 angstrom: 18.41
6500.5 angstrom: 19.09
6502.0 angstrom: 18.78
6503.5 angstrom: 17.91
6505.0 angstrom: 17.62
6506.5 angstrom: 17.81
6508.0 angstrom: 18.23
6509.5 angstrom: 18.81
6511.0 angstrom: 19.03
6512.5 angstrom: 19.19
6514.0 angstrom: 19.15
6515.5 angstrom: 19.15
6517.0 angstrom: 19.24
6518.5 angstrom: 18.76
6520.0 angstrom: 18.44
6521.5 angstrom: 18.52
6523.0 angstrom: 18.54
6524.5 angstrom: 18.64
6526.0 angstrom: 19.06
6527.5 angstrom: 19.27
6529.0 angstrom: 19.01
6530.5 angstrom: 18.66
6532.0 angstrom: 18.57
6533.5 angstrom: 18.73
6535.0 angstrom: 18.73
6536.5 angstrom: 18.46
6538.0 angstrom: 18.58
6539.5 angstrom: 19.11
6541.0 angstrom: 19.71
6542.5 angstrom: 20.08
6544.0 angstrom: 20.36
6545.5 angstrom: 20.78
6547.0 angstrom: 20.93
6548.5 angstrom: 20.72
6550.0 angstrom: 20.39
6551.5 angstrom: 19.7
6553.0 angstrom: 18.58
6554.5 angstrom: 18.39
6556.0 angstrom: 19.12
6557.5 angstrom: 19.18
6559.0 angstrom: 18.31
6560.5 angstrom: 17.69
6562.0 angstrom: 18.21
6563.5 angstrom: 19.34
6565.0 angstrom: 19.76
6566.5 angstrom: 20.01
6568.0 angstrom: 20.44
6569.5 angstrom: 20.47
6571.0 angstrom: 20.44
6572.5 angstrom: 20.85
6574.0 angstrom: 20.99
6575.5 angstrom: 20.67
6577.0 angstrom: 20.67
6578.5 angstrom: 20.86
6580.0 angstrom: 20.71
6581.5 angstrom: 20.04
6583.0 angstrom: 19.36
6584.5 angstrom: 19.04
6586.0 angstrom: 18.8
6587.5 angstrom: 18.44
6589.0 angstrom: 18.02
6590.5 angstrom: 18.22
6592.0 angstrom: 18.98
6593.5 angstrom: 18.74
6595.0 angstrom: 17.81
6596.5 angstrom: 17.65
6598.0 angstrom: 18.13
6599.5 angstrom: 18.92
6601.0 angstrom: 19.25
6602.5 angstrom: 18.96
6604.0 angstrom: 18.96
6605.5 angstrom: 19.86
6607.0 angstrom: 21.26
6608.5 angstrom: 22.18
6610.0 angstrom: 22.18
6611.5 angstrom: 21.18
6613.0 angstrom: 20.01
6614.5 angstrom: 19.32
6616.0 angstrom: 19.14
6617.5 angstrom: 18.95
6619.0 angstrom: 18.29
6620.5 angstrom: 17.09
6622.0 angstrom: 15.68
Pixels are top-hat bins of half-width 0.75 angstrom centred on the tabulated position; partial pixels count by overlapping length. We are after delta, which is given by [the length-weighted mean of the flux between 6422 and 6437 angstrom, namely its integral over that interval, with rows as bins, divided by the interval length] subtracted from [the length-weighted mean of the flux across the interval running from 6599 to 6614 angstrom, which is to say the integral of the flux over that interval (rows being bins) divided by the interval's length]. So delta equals 0.8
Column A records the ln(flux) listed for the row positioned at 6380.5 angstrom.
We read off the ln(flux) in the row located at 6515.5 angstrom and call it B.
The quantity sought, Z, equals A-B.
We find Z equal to -0.02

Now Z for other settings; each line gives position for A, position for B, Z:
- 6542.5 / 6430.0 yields 0.02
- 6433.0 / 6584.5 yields 0.01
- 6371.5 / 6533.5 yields 0.00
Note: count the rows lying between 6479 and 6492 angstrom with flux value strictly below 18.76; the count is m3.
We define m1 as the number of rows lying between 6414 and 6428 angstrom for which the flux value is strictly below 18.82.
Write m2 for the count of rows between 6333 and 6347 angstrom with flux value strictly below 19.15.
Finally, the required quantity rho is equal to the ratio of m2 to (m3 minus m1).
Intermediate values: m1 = 4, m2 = 4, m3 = 9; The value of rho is 1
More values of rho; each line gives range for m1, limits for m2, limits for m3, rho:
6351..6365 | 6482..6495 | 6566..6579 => -3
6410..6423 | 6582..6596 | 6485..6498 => 2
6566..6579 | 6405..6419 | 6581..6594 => 1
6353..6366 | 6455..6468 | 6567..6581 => 0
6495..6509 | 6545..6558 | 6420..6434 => -1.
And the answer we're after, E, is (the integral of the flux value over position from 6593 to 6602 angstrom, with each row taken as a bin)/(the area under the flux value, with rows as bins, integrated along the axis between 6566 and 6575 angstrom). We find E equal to 0.90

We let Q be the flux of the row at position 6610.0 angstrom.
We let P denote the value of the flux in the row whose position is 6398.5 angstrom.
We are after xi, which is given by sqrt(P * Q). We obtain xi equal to 21.1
